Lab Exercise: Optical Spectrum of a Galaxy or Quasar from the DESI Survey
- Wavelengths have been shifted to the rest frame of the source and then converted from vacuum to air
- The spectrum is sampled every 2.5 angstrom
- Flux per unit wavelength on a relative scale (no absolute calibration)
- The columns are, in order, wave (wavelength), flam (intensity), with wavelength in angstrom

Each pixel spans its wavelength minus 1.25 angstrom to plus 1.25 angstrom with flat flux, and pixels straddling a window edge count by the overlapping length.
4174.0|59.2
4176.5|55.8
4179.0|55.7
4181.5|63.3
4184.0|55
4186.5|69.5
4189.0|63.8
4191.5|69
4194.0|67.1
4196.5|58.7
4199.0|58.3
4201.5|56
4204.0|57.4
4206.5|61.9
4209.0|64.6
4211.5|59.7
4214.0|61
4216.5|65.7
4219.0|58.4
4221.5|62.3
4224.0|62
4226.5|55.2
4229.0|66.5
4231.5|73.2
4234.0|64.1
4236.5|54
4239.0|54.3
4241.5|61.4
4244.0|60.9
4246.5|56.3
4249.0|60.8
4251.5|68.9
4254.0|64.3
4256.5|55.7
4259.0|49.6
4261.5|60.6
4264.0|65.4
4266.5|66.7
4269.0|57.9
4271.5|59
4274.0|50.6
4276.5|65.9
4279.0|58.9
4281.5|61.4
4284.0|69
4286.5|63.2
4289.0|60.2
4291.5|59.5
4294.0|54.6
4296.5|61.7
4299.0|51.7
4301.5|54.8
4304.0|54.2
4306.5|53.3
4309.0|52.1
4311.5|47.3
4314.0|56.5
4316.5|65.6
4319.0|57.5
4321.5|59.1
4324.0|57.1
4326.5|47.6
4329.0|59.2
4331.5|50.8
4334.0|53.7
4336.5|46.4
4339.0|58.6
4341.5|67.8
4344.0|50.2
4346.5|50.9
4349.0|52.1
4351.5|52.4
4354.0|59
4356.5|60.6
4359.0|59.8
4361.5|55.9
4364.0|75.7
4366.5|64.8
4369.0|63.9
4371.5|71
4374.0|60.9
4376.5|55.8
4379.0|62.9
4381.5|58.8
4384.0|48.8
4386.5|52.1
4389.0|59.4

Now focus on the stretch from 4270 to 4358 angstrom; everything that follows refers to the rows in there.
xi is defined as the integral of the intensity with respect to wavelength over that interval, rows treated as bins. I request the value 4986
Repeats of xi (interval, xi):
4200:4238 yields 2333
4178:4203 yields 1541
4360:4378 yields 1151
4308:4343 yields 1948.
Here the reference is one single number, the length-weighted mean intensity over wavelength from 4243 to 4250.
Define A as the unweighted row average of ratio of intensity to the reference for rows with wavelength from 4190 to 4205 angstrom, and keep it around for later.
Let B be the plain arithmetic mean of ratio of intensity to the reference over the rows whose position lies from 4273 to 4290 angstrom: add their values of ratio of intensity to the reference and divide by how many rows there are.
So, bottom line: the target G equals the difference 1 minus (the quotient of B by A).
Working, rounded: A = 1.03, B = 1.04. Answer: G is 0.00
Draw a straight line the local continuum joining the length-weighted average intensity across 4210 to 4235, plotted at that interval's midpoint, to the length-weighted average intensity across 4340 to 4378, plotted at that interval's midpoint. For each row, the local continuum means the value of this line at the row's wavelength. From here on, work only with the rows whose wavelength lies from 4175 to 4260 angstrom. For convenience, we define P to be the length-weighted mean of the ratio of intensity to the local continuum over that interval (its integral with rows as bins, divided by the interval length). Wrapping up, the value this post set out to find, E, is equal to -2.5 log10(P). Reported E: 0.035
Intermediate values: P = 0.968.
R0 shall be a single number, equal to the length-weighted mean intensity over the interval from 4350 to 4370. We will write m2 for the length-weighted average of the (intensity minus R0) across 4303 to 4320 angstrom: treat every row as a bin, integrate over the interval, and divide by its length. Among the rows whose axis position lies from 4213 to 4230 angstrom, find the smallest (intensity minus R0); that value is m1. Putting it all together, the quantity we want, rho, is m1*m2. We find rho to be 38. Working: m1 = -6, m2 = -6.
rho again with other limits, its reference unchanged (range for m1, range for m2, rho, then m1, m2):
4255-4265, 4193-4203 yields 19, -12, -2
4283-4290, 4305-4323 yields 6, -1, -5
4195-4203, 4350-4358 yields 22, -5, -4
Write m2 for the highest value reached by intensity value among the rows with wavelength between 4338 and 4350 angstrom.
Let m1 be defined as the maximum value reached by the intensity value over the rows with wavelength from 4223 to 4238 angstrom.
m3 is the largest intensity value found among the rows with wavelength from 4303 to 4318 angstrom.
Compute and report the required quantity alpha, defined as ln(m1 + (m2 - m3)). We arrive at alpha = 4.32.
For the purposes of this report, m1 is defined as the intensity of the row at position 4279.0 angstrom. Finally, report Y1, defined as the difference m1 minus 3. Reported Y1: 56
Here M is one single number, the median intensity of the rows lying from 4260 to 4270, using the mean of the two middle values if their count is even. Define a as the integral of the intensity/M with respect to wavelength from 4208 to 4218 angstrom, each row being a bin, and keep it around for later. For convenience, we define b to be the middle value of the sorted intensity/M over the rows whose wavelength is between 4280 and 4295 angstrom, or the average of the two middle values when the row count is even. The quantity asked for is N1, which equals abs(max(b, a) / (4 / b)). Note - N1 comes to 2.4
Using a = 10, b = 0.97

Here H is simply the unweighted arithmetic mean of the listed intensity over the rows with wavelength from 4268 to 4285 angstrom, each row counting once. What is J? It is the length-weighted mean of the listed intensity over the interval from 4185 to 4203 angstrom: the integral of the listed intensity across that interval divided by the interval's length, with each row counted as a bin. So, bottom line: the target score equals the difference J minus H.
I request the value 3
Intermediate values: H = 60.4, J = 63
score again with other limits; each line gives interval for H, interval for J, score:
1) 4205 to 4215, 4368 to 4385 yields -1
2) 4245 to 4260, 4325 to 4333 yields -7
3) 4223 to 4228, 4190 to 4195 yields 9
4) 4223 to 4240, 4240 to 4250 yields -2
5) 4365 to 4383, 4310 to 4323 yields -5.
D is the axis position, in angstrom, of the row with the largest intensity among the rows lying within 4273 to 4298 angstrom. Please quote 4284.0 angstrom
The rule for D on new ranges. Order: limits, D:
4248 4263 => 4251.5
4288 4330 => 4316.5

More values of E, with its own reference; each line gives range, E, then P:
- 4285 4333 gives 0.091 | 0.919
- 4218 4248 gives 0.033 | 0.970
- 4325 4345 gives 0.117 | 0.898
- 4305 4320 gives 0.106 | 0.907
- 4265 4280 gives 0.033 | 0.970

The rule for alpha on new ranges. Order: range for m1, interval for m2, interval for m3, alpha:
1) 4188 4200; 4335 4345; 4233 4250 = 4.29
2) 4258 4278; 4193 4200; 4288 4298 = 4.28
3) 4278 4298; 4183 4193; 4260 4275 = 4.27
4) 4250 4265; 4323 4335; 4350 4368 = 3.96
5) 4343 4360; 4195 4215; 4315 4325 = 4.09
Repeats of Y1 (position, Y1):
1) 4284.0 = 66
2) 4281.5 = 58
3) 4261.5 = 58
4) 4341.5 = 65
